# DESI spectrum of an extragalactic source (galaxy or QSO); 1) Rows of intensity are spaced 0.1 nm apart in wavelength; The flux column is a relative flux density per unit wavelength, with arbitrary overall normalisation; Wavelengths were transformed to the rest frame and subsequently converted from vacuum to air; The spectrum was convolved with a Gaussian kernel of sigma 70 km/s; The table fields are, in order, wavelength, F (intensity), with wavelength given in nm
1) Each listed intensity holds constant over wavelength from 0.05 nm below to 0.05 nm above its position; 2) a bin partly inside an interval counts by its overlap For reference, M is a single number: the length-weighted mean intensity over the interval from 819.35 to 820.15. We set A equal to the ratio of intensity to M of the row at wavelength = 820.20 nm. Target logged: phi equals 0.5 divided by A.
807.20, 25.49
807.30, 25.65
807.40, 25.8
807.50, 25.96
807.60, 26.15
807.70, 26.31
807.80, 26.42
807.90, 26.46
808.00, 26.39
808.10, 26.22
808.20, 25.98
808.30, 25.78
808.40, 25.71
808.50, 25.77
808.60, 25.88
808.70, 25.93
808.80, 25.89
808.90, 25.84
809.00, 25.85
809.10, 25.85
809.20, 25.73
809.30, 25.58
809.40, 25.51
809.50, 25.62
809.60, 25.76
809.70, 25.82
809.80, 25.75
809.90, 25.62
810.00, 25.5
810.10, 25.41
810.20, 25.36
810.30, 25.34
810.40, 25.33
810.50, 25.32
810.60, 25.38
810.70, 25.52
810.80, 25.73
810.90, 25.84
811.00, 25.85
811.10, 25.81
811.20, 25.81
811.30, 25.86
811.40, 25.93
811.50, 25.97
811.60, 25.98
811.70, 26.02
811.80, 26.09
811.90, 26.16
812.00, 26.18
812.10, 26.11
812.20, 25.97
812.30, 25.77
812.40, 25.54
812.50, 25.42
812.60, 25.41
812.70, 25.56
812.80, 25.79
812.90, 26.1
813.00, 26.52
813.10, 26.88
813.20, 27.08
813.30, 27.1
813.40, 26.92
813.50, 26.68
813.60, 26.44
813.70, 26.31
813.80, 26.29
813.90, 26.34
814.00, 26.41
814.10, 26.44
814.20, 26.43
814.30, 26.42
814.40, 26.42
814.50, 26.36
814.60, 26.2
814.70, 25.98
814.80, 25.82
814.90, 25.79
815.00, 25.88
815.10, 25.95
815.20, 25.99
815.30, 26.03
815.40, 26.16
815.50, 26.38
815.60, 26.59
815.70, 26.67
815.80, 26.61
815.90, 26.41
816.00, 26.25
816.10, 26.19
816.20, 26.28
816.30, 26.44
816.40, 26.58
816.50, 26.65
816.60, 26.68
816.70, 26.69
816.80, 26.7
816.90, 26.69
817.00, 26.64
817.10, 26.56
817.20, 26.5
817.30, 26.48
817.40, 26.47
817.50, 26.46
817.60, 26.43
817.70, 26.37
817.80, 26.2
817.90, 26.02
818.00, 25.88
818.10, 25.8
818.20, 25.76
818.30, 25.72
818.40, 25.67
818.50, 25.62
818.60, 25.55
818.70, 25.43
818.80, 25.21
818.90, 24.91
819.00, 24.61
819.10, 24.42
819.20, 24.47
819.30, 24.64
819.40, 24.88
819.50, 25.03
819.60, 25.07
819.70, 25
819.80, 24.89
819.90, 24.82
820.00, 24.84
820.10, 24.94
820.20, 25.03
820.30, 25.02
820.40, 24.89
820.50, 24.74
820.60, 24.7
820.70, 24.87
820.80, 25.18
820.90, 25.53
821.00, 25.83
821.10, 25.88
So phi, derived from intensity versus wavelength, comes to 0.498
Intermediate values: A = 1.00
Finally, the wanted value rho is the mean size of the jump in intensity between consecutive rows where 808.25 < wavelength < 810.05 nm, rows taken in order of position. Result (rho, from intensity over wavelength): 0.08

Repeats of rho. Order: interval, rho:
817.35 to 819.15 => 0.12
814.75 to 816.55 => 0.11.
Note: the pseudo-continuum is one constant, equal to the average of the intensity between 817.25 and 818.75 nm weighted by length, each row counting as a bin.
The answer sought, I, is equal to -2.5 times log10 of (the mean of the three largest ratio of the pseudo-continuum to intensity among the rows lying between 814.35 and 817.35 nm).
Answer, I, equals -0.0067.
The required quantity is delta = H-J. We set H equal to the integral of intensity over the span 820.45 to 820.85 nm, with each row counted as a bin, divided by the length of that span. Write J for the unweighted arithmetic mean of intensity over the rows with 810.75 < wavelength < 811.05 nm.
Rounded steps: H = 24.9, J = 25.8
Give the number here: -0.93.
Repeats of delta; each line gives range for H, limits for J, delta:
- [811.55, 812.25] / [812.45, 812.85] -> 0.53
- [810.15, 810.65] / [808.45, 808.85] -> -0.52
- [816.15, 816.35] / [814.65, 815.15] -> 0.48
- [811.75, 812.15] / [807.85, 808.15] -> -0.22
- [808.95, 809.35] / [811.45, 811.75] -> -0.24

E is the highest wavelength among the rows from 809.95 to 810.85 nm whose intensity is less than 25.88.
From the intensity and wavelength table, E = 810.80 nm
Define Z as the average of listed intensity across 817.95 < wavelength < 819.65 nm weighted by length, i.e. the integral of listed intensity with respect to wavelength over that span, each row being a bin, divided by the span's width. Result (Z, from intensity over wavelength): 25.2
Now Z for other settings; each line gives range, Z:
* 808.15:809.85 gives 25.8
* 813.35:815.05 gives 26.3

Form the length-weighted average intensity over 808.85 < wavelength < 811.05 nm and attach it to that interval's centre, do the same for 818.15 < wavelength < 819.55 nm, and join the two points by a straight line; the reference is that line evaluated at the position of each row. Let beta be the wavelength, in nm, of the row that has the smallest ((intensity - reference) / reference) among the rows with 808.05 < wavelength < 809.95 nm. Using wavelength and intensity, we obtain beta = 809.40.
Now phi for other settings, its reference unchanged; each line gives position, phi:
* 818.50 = 0.487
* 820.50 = 0.504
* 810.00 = 0.489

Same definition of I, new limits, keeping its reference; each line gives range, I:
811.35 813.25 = -0.0225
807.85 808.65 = -0.0100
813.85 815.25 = -0.0067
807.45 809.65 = -0.0177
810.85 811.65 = -0.0072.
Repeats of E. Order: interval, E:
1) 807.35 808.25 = 807.40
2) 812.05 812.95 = 812.80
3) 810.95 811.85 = 811.30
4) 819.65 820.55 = 820.50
